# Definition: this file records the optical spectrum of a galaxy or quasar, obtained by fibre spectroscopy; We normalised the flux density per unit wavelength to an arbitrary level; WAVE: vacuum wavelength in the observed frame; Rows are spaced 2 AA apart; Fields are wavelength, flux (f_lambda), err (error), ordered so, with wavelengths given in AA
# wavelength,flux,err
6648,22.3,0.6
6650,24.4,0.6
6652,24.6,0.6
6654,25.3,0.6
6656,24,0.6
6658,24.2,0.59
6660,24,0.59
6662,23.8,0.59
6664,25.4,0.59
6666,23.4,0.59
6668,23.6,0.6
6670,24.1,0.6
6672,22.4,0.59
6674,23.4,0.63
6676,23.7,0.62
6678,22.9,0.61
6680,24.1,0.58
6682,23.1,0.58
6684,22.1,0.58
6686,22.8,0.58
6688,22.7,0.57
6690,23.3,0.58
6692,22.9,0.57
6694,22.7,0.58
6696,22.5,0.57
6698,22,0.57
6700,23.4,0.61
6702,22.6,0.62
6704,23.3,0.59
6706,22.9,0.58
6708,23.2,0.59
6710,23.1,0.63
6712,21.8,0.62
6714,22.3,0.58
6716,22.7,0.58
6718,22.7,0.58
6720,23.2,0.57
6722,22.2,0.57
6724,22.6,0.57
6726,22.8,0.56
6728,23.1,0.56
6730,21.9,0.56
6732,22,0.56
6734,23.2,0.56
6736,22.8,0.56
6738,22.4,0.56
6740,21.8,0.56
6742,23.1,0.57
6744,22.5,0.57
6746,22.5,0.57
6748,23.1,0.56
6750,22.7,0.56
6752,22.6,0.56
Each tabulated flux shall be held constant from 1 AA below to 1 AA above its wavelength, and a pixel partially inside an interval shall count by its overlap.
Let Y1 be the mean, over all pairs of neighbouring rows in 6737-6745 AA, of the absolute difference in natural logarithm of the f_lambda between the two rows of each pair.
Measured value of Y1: 0.037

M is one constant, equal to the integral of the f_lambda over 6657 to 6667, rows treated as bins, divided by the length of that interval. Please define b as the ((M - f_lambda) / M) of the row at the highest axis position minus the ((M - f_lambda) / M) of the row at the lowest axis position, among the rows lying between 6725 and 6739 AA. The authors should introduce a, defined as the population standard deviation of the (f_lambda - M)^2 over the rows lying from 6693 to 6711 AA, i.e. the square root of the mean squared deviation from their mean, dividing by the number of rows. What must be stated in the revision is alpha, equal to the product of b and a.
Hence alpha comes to 0.020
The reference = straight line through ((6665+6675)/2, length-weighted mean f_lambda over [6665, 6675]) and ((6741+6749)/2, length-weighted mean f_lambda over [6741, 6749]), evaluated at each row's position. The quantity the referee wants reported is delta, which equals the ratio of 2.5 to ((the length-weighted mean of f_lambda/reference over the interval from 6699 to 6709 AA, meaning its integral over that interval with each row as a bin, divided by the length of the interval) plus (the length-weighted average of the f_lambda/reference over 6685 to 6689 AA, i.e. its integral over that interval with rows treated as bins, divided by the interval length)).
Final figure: 1.26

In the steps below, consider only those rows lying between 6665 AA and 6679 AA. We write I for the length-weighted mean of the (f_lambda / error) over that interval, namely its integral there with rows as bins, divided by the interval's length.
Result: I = 38.6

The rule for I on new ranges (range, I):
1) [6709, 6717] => 37.4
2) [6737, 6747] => 39.7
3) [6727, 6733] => 39.9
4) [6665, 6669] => 39.5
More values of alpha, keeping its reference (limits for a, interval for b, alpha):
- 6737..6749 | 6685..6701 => -0.037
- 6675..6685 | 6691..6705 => -0.025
